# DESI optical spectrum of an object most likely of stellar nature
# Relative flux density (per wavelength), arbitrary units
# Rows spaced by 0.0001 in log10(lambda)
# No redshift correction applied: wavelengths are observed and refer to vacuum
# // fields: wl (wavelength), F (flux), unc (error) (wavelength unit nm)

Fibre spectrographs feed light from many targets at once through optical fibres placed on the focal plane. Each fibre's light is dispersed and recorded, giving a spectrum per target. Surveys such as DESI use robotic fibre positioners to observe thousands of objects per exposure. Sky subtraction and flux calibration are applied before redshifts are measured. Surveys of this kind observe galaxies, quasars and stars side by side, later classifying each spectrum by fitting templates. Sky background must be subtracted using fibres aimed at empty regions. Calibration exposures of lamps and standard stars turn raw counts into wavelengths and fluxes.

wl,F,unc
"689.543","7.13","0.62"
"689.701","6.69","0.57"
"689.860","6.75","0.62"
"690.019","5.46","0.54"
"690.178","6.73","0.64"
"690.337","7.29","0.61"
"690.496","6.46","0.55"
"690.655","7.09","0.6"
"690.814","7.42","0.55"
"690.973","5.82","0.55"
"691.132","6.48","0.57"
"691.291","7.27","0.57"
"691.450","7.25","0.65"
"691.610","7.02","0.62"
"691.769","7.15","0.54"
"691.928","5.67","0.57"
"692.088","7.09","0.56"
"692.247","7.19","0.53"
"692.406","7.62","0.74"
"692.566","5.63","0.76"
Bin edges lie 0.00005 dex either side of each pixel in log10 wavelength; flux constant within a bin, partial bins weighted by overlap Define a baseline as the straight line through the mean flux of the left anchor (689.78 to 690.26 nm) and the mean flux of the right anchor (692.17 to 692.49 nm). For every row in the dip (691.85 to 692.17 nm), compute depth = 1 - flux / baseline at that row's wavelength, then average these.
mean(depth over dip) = 0.12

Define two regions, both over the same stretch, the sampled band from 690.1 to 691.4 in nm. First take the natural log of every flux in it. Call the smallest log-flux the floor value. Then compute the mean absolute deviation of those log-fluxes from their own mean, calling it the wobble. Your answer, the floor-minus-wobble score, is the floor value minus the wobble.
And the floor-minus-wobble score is 1.69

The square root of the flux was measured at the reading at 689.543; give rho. 2.67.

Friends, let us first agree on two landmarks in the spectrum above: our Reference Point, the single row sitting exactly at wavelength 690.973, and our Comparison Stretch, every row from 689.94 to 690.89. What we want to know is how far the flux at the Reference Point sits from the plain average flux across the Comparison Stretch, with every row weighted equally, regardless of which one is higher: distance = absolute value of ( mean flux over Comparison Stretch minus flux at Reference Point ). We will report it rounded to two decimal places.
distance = 0.92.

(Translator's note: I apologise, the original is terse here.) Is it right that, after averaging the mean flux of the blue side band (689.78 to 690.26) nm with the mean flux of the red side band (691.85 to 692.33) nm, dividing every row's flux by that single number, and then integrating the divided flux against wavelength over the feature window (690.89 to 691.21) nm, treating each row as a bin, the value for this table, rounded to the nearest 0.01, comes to 0.30 nm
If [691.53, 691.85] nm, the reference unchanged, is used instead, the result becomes 0.35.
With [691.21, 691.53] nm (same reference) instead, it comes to 0.36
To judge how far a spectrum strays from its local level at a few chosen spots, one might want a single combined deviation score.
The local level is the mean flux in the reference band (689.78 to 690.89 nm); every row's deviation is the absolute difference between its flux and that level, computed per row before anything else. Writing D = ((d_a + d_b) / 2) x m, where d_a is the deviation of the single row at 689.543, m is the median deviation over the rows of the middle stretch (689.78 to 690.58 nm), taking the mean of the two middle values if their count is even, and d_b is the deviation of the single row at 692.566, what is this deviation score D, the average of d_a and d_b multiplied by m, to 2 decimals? 0.21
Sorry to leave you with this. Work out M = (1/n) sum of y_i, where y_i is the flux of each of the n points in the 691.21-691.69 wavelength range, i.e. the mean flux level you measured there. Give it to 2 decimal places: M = 7.18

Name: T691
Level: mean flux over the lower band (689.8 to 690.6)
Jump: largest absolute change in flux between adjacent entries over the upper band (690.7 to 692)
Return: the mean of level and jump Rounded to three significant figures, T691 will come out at 4.07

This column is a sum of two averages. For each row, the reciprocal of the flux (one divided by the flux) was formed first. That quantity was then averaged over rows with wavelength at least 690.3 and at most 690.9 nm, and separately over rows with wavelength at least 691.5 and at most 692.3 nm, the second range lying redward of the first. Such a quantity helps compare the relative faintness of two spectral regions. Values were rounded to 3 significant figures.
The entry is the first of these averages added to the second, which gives 0.290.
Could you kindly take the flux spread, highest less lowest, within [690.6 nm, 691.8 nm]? 1.6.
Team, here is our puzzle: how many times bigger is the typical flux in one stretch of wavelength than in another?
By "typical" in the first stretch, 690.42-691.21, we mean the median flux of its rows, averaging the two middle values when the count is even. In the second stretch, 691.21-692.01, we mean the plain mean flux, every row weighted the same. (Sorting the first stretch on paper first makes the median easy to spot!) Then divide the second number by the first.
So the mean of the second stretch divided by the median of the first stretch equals 1.060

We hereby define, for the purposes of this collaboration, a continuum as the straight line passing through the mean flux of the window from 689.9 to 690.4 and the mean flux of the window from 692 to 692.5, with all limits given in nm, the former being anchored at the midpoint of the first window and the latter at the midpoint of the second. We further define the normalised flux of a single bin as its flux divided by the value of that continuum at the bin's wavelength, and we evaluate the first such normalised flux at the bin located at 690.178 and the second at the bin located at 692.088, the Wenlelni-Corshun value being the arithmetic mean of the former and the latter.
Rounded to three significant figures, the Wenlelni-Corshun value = 1.01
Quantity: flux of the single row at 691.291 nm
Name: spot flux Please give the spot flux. 7.27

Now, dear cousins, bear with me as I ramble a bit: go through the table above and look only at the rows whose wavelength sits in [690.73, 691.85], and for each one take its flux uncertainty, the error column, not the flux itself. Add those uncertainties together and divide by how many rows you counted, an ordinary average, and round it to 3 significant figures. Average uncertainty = 0.579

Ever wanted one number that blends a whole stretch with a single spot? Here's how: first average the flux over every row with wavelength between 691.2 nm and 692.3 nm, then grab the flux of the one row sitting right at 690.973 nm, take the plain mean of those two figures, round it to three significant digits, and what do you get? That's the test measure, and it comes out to 6.38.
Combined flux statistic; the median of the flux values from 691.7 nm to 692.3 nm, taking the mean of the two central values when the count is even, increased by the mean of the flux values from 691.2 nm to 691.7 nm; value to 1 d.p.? 14.3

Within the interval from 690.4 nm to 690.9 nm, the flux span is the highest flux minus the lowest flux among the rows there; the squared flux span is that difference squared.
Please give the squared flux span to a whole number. 1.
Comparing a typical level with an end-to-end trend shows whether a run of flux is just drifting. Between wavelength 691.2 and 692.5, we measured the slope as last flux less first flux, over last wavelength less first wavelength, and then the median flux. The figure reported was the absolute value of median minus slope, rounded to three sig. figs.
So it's 6.86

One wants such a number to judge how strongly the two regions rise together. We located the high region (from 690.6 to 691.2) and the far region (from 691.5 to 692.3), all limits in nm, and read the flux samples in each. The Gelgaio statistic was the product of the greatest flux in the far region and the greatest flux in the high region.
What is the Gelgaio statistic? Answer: 53.3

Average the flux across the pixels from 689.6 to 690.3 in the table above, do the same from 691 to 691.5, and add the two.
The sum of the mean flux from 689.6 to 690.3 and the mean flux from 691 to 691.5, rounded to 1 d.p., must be 13.4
